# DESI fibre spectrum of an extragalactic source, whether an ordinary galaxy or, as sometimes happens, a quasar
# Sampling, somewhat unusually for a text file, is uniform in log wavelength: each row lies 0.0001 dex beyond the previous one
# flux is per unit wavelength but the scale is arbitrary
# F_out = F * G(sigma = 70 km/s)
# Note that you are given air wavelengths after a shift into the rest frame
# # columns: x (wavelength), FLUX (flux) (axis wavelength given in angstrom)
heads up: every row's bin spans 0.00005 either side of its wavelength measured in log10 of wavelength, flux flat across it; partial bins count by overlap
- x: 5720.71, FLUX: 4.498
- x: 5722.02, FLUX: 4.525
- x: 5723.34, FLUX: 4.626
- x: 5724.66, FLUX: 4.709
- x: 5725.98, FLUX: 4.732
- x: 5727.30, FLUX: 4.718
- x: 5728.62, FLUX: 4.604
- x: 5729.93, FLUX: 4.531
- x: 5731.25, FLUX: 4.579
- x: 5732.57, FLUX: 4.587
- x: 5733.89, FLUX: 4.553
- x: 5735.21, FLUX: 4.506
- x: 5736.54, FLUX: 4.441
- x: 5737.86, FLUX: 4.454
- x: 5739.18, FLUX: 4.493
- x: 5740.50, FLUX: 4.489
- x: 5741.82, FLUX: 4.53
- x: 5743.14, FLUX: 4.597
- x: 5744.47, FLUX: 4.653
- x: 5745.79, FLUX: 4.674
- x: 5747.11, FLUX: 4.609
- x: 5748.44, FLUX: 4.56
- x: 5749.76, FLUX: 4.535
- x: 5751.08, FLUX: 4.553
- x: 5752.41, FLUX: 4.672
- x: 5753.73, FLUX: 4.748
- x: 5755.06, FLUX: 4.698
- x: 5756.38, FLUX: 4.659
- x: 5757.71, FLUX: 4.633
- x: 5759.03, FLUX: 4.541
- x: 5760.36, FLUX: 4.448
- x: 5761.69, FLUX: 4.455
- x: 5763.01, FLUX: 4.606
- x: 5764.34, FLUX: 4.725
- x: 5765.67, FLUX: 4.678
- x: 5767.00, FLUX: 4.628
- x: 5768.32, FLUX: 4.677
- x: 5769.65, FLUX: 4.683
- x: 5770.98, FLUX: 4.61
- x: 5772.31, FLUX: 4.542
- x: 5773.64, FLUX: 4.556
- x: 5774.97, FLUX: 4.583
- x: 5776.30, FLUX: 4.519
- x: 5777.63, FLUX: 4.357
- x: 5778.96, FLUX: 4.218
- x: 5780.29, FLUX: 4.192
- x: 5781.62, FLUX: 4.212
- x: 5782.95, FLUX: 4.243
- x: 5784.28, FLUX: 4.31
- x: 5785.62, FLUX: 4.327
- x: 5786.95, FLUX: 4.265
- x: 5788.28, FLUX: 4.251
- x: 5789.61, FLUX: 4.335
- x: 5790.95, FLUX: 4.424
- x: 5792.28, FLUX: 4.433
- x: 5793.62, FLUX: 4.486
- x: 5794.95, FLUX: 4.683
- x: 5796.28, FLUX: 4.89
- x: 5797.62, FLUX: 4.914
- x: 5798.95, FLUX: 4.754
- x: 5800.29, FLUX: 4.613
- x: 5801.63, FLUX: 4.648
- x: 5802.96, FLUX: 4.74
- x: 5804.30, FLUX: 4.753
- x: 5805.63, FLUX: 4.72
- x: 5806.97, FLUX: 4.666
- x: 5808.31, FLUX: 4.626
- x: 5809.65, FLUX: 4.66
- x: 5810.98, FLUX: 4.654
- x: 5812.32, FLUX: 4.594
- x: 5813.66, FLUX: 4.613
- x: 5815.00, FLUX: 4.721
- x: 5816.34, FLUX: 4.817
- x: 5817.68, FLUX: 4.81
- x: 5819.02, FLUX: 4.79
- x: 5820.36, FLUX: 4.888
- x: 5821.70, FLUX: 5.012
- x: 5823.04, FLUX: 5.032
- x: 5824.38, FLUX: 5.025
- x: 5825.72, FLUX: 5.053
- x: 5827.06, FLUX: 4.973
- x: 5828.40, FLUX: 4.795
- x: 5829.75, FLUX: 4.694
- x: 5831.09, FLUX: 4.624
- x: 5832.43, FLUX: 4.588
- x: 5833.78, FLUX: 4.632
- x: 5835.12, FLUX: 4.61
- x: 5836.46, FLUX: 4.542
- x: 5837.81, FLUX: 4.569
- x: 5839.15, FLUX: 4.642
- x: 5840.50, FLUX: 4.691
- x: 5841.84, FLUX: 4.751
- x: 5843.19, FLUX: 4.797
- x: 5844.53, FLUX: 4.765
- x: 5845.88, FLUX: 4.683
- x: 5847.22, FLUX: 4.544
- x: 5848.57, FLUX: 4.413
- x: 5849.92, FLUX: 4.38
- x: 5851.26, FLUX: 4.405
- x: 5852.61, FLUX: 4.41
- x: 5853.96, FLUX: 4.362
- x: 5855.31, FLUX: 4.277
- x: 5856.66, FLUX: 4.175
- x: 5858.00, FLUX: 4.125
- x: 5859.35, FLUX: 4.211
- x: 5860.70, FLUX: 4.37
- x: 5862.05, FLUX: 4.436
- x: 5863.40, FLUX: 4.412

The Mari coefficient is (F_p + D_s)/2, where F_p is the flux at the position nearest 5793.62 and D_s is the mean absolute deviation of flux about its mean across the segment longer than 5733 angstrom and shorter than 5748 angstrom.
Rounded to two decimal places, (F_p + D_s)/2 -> 2.28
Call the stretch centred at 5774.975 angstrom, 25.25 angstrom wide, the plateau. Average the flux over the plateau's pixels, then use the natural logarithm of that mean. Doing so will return 1.50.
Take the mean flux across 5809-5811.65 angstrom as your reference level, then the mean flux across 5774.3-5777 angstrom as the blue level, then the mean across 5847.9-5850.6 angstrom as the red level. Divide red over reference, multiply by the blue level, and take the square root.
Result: 2.07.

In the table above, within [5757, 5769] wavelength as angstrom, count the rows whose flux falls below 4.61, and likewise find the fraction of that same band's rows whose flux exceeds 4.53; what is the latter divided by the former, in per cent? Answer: 19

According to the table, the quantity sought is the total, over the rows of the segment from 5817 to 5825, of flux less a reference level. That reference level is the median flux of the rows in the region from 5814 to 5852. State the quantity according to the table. 1.3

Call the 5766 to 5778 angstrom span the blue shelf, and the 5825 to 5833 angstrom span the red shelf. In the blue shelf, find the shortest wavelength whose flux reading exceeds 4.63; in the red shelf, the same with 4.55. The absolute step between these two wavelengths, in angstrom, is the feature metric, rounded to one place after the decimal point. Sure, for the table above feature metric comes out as 57.4 angstrom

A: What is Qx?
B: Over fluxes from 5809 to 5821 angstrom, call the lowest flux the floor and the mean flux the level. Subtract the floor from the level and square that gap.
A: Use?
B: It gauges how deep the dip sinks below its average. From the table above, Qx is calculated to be 0.02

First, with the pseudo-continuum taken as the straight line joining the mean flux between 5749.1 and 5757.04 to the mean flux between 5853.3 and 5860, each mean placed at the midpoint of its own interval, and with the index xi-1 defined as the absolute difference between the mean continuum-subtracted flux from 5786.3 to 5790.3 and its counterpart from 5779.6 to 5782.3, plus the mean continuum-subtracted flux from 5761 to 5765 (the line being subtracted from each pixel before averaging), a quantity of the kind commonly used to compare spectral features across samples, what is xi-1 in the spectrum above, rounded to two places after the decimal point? 0.10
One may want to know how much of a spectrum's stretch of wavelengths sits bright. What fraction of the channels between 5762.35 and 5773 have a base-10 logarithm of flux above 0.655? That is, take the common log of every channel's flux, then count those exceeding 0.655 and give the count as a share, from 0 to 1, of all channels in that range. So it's 1.00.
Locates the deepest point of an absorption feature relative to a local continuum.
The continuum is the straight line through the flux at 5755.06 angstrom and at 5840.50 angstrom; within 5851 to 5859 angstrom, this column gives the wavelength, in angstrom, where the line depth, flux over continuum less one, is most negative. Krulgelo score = 5858.00 angstrom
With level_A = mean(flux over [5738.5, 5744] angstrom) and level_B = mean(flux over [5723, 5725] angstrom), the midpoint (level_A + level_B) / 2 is 4.60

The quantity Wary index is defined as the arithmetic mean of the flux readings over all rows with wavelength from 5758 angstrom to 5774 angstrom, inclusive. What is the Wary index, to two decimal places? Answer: 4.60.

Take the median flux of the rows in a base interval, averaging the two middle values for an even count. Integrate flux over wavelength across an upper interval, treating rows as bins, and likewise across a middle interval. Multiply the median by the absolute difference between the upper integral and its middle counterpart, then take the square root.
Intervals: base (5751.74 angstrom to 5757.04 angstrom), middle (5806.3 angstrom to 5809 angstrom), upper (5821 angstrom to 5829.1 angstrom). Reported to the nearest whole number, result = 11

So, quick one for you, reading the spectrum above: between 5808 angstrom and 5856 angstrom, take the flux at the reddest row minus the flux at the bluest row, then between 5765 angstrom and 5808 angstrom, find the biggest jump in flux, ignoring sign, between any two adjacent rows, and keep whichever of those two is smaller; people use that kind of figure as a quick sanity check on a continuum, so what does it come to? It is -0.35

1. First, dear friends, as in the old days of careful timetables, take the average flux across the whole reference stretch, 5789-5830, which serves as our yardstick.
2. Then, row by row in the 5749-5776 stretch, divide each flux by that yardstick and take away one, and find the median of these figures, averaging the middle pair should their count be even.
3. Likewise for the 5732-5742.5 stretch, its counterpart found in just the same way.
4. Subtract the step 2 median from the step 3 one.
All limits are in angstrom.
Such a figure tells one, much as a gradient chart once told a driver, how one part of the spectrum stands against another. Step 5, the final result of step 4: -0.025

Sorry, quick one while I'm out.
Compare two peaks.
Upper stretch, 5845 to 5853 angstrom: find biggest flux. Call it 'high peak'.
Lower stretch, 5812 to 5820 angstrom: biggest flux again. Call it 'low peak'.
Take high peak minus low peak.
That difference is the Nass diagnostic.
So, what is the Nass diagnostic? -0.13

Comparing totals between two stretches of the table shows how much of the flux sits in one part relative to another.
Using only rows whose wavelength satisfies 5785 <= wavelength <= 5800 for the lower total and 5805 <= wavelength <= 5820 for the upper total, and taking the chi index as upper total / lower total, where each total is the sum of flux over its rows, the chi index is 1.04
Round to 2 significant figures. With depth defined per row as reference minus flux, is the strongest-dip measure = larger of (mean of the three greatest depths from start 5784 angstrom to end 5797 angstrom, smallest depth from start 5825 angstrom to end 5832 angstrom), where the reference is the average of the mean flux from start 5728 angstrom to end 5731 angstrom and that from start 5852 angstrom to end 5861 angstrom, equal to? 0.15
